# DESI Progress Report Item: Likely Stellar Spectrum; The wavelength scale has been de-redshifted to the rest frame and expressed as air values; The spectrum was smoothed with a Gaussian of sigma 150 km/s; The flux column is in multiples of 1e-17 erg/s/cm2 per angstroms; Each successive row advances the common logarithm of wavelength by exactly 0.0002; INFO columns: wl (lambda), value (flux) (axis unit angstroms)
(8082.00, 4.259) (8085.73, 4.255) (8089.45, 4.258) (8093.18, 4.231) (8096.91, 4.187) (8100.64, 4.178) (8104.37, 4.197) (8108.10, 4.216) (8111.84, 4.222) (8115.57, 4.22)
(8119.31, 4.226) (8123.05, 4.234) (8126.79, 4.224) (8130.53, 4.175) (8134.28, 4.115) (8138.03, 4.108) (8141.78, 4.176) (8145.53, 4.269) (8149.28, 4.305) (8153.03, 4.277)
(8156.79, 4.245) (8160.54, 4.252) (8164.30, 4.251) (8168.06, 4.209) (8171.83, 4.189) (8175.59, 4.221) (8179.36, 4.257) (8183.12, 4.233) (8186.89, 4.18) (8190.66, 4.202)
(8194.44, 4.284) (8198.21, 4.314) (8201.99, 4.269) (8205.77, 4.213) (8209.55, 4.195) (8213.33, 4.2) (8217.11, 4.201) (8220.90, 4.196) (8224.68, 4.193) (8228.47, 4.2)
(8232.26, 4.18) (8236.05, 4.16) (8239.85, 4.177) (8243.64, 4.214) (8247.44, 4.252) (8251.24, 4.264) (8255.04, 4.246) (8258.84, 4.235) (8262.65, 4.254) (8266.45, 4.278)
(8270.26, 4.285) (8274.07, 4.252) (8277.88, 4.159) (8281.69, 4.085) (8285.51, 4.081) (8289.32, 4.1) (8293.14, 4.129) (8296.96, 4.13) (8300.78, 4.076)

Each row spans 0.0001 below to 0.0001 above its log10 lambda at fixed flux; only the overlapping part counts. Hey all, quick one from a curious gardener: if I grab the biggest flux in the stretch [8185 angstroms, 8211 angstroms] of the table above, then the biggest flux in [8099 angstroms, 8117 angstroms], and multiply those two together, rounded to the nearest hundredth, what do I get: 18.21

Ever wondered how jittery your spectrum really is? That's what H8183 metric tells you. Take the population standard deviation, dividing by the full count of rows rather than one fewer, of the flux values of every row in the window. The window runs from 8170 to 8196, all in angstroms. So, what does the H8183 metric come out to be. 0.035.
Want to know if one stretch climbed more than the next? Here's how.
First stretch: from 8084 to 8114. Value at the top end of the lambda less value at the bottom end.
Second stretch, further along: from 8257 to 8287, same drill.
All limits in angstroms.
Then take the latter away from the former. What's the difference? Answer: 0.12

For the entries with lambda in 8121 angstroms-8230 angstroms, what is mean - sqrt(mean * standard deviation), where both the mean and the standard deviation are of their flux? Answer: 3.77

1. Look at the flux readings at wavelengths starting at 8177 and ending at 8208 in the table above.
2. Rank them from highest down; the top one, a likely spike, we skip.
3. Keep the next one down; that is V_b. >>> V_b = 4.284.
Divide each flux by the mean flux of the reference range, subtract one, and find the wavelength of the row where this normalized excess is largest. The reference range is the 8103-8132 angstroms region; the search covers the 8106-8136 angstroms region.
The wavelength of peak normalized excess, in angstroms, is 8123.05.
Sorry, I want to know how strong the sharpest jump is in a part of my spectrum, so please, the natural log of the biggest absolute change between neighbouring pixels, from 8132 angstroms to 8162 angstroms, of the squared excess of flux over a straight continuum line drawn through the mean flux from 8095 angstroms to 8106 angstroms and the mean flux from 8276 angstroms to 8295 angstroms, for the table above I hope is -4.6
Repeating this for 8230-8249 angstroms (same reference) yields -4.8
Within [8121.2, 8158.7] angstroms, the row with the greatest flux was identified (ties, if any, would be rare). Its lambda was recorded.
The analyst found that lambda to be 8149.28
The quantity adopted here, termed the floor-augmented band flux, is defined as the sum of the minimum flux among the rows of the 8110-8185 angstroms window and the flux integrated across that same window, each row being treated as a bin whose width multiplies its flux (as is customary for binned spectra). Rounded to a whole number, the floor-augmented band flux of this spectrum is 321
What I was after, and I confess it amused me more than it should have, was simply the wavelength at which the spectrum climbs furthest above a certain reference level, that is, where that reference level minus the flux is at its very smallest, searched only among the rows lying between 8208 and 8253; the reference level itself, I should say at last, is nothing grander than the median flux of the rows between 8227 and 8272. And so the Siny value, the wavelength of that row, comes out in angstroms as 8251.24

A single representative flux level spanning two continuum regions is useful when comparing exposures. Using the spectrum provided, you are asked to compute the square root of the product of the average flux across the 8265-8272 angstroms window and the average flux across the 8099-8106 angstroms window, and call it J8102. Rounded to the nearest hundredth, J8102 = 4.23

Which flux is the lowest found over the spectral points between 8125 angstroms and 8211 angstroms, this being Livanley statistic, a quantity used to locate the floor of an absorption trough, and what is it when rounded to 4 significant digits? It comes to 4.108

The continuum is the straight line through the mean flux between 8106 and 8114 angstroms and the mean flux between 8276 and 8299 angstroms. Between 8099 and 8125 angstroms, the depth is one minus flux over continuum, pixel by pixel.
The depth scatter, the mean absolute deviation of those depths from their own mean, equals 0.004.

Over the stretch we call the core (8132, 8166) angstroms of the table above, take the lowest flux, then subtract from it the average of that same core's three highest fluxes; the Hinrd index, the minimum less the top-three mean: -0.18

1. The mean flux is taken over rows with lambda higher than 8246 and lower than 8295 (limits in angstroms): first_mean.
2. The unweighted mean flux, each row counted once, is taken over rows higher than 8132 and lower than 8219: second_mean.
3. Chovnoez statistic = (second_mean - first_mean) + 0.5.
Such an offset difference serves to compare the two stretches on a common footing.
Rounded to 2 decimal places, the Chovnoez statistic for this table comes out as 0.52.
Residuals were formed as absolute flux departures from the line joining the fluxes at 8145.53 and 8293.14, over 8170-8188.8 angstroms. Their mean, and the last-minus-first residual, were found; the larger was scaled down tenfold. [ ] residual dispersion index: 0.003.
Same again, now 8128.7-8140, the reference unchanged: 0.015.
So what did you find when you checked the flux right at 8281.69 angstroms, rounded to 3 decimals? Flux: 4.085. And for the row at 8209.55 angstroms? 4.195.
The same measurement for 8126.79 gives 4.224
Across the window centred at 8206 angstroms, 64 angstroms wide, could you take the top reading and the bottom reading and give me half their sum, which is 4.24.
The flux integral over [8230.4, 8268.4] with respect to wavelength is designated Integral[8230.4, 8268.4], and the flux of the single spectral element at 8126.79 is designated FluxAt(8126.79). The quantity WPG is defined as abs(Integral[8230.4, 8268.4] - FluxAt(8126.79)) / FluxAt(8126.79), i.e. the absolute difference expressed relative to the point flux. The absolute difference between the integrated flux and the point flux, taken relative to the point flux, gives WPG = 37.0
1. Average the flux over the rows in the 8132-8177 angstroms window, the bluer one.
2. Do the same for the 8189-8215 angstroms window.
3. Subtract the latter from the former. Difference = -0.02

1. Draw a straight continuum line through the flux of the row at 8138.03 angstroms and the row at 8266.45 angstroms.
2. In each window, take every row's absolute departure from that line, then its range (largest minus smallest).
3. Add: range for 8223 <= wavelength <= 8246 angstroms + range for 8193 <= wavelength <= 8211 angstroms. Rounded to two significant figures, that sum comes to 0.17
